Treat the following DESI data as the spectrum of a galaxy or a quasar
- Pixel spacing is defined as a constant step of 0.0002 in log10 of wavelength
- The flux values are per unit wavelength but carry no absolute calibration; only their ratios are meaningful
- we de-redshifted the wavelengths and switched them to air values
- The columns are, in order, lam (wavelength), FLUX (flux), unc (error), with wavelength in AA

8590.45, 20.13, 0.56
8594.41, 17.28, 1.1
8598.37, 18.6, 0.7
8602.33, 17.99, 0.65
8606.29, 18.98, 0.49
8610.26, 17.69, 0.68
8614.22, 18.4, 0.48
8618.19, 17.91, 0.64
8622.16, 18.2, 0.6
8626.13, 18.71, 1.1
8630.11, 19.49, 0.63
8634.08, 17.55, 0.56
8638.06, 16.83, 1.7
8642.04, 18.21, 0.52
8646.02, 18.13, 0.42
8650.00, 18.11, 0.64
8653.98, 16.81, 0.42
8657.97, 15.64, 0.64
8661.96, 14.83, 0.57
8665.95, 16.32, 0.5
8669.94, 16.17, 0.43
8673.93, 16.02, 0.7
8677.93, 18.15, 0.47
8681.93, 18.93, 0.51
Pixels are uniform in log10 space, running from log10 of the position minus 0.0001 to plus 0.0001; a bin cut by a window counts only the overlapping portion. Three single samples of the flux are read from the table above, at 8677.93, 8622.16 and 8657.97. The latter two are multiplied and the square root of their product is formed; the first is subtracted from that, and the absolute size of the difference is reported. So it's 1.3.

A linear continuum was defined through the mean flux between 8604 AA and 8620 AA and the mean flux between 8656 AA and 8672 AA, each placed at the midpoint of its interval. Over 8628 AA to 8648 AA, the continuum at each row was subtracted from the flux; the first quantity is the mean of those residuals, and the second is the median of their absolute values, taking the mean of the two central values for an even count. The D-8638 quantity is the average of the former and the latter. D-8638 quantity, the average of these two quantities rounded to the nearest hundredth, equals 1.23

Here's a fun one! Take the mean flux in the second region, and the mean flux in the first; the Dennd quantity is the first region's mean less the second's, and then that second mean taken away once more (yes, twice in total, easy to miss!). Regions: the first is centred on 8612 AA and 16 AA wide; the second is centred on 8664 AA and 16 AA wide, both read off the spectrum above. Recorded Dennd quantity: -13.2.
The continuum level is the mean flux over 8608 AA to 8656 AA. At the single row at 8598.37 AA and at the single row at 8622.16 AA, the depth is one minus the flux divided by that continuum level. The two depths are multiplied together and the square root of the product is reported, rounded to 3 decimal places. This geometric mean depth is 0.019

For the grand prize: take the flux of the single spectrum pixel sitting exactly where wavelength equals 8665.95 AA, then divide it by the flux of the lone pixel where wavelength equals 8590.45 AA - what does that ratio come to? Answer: 0.81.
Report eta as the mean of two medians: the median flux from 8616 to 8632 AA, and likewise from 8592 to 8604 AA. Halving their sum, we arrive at 18.2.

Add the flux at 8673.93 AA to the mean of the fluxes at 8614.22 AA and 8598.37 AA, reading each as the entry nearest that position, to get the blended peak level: 34.5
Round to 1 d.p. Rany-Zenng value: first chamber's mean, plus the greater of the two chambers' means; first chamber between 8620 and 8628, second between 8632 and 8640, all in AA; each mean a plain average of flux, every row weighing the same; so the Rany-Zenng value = 36.9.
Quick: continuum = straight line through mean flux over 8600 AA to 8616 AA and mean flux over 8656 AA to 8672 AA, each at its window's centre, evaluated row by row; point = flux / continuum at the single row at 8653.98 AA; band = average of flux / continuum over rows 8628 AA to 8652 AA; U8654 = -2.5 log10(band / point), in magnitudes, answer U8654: -0.036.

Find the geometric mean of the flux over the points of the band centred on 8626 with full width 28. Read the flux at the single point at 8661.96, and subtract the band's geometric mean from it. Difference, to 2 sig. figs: -3.3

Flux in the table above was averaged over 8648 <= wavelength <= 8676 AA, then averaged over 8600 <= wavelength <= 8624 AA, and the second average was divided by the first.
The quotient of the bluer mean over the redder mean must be 1.118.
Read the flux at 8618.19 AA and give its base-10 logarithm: 1.25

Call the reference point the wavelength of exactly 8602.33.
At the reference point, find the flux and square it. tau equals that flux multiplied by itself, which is 324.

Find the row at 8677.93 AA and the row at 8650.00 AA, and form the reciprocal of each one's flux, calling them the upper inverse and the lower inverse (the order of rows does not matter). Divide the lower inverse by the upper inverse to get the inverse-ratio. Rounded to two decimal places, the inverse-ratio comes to 1.00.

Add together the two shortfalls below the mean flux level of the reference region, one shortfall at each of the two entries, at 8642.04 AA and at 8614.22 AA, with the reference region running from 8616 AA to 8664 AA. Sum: -1.5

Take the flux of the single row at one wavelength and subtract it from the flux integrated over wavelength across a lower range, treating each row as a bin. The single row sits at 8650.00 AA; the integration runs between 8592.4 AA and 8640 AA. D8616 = 845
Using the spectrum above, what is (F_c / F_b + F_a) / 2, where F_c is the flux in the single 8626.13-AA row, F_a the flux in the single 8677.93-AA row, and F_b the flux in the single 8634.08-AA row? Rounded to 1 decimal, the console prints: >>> 9.6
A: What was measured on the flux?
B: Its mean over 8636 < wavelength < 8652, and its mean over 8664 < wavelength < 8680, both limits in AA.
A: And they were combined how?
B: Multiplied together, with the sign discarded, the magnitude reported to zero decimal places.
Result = 297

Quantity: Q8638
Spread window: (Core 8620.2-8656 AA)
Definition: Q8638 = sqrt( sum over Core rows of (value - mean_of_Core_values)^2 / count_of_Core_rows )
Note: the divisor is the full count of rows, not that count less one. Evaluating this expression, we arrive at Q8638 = 0.80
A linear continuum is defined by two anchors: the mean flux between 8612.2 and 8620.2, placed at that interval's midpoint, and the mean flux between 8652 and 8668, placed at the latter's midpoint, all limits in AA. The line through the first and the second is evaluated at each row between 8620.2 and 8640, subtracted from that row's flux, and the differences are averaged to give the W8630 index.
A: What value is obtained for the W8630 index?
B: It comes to 0.72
